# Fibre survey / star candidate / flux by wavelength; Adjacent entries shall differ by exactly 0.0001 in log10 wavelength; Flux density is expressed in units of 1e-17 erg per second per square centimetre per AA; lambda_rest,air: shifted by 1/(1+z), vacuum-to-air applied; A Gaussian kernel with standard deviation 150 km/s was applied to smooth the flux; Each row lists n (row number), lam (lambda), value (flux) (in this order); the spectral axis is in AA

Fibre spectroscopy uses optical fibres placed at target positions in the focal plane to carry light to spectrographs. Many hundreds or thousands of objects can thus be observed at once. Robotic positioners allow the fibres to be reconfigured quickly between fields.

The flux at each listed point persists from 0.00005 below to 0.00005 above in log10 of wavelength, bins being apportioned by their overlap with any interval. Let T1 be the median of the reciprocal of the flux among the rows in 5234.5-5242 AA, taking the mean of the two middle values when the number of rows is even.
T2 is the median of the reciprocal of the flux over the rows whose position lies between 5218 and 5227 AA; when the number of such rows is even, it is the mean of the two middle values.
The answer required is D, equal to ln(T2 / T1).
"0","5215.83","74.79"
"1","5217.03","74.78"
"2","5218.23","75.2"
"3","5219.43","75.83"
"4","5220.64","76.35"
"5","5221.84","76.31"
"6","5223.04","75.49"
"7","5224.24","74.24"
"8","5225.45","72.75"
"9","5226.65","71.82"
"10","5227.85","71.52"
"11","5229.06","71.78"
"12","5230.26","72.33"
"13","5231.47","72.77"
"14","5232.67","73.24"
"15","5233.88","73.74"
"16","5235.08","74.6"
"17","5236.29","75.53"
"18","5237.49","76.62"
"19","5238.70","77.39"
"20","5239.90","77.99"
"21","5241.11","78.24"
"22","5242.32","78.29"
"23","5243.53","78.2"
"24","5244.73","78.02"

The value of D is 0.02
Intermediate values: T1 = 0.0130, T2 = 0.0133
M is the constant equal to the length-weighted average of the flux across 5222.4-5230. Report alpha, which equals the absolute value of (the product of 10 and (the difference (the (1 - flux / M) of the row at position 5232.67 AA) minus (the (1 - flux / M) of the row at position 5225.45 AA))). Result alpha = 0.07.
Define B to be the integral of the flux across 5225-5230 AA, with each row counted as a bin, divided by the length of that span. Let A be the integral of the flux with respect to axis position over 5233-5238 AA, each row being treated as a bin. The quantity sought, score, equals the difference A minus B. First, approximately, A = 375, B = 72.0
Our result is 303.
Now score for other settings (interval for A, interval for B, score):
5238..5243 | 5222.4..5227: 316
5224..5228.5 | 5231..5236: 252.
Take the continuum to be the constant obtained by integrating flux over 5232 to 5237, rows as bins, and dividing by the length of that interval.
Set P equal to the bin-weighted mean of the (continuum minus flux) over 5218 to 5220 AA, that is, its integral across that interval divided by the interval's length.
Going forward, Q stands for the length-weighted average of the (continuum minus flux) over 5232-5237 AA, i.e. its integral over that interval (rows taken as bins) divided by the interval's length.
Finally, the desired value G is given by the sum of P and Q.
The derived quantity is -1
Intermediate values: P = -1.2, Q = 0.1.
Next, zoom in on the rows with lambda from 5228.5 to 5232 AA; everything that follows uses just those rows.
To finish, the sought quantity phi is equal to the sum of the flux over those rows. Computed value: 217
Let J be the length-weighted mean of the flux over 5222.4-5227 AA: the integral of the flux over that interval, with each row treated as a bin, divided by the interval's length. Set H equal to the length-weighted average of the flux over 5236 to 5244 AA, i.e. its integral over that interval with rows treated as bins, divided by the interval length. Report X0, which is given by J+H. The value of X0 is 151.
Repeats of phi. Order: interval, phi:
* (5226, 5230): 215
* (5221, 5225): 226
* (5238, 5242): 234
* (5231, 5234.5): 220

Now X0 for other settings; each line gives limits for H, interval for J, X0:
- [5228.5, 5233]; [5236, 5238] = 149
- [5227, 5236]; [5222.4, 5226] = 147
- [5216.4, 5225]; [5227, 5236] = 148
